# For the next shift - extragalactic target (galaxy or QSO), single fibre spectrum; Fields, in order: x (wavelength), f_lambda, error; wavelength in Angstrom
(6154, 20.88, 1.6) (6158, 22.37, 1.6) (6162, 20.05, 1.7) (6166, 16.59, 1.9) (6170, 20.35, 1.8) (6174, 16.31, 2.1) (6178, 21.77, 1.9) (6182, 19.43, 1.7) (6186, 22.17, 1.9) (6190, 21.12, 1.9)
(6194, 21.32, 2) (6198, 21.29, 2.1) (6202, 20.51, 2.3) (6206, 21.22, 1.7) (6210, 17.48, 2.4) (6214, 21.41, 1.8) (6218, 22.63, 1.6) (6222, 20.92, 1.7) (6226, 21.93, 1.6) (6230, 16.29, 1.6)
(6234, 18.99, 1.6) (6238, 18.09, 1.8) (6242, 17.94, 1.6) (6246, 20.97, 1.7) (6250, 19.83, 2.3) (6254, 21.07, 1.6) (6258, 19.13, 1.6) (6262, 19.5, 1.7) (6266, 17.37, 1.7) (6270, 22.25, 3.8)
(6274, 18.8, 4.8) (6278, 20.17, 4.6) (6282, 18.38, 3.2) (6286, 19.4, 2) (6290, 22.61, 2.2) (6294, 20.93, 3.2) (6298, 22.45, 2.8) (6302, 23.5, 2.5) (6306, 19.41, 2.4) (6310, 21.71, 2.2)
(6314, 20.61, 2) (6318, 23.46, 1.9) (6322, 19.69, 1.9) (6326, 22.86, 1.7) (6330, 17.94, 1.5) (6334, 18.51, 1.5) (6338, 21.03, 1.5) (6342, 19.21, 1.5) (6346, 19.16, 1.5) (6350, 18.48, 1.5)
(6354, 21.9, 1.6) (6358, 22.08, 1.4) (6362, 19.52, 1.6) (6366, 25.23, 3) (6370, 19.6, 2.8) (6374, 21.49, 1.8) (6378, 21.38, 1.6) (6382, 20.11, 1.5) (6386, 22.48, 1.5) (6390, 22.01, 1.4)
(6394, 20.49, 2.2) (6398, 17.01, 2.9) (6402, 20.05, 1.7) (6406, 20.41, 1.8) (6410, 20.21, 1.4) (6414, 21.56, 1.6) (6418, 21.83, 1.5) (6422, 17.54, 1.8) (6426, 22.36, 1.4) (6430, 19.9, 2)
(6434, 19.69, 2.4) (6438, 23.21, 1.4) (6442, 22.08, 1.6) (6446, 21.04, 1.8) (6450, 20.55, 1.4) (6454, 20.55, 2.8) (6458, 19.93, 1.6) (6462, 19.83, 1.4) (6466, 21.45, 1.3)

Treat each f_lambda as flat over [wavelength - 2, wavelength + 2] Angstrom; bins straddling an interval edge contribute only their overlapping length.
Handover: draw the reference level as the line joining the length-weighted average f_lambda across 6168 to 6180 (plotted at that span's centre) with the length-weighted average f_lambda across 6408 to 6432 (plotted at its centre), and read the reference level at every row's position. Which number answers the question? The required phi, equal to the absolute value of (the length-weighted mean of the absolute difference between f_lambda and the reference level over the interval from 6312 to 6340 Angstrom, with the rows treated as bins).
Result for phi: 1.68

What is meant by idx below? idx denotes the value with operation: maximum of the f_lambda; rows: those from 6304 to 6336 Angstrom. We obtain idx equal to 23.46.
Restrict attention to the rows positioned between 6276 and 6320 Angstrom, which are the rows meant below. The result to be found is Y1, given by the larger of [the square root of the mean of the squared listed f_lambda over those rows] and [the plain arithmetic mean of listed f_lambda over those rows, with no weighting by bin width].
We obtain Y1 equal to 21.2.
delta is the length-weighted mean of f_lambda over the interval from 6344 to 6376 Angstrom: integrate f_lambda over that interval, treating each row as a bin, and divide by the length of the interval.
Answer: 20.9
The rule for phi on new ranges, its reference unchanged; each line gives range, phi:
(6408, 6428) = 1.48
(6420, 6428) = 2.40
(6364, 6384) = 1.61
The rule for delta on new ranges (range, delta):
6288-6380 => 21.0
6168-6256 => 20.1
